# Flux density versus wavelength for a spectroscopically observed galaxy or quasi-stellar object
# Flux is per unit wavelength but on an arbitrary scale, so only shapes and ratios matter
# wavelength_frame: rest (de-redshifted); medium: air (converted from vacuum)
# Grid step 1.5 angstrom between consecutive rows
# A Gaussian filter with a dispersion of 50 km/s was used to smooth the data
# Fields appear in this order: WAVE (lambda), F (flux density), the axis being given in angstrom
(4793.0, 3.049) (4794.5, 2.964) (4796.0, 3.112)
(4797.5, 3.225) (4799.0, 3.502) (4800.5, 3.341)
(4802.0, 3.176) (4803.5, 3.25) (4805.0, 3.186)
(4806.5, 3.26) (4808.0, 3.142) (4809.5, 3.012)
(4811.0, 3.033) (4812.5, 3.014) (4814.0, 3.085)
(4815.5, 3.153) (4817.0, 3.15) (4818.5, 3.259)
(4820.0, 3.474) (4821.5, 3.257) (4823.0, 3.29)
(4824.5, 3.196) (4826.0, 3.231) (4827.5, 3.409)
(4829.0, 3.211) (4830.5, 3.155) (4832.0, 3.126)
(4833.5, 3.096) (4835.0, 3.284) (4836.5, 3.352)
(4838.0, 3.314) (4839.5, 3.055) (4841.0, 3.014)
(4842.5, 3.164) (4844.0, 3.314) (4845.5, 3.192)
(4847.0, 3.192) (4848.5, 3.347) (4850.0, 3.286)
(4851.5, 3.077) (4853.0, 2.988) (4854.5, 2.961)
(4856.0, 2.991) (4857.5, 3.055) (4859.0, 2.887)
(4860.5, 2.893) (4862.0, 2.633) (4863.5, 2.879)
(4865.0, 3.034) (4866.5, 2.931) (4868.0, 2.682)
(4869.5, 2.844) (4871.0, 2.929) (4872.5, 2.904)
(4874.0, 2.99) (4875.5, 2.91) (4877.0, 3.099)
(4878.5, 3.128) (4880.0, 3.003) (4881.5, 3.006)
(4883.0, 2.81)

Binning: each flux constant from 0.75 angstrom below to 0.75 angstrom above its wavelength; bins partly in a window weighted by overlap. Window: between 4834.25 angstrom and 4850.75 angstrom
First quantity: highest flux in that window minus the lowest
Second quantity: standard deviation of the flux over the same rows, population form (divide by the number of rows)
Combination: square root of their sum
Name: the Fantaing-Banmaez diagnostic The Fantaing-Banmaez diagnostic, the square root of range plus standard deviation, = 0.67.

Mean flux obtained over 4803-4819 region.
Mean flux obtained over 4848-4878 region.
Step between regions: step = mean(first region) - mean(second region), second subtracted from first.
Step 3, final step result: 0.17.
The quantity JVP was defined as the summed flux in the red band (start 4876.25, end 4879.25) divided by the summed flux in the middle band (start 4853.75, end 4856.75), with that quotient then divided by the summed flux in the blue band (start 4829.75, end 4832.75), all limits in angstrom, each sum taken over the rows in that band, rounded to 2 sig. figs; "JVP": 0.17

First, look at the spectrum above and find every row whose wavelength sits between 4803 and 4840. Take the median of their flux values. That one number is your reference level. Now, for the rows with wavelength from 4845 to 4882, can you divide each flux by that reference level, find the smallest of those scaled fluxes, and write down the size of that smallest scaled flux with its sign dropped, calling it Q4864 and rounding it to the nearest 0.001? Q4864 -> 0.824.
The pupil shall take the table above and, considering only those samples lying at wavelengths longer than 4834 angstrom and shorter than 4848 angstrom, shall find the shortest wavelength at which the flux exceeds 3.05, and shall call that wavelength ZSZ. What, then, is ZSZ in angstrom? 4835.0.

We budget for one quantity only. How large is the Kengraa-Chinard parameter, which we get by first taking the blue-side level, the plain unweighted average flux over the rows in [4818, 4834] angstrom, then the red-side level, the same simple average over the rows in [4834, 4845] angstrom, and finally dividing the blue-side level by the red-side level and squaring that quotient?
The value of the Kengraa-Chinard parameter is 1.02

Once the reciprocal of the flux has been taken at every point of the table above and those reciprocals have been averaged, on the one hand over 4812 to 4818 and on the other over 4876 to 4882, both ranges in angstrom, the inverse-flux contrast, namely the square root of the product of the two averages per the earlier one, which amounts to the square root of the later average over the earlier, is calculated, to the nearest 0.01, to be 1.01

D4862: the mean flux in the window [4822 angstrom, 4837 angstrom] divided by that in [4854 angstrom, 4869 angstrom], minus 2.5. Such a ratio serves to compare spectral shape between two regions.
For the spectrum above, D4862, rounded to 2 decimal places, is -1.38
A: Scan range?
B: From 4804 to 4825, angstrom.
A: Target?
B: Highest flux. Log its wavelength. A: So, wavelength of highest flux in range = 4820.0 angstrom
